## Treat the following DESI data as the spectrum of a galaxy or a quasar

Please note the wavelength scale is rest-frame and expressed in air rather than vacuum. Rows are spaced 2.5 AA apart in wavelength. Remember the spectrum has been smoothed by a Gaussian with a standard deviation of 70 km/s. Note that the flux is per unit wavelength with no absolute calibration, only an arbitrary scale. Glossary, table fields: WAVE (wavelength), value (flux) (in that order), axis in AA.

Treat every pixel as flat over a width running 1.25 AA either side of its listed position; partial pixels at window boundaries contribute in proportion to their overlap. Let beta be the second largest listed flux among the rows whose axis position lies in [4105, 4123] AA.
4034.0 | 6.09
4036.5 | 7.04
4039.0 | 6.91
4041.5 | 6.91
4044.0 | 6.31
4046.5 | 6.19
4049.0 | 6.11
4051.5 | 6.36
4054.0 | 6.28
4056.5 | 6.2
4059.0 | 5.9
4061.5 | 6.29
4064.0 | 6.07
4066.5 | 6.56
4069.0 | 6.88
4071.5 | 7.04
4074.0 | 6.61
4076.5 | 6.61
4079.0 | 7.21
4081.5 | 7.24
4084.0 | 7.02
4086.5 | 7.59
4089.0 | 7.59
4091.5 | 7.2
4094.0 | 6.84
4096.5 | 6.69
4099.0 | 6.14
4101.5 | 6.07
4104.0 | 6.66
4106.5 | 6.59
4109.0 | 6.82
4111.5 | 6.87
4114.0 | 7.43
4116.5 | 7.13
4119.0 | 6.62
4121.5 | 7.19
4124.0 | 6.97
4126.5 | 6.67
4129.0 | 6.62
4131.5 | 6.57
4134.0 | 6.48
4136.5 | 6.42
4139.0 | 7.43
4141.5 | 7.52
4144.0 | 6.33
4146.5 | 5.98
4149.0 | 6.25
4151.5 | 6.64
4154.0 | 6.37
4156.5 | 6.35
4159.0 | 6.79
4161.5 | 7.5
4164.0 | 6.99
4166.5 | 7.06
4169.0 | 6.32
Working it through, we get 7.19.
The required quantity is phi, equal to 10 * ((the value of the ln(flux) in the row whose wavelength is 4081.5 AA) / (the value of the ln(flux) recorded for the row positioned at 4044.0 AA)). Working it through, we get 10.7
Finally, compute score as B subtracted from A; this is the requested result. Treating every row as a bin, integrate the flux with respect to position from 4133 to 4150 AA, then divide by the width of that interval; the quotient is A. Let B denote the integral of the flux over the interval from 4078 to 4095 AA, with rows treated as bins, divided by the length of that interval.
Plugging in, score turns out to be -0.6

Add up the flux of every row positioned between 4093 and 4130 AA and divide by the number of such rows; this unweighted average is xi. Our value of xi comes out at 6.75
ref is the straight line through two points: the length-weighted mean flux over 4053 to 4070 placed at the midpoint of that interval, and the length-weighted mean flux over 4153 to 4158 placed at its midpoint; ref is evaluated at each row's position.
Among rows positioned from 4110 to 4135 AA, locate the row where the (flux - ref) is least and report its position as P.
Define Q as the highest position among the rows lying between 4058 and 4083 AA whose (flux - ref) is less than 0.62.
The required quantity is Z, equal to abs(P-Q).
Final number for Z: 57.5 AA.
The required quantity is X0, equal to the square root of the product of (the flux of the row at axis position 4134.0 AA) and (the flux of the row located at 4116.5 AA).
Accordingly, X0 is 6.80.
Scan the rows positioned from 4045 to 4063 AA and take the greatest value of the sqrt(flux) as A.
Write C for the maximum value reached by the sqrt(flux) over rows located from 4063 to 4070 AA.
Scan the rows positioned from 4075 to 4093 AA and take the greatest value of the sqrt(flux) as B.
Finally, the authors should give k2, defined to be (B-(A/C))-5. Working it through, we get -3.21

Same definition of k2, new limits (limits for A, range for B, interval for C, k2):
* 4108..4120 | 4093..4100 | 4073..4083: -3.40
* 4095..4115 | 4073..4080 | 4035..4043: -3.34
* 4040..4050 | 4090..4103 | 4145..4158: -3.34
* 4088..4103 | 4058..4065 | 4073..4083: -3.52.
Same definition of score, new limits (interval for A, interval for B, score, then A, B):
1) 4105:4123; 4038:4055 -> 0.5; 6.95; 6.43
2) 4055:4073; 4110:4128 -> -0.6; 6.42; 6.98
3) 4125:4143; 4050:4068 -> 0.6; 6.81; 6.24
